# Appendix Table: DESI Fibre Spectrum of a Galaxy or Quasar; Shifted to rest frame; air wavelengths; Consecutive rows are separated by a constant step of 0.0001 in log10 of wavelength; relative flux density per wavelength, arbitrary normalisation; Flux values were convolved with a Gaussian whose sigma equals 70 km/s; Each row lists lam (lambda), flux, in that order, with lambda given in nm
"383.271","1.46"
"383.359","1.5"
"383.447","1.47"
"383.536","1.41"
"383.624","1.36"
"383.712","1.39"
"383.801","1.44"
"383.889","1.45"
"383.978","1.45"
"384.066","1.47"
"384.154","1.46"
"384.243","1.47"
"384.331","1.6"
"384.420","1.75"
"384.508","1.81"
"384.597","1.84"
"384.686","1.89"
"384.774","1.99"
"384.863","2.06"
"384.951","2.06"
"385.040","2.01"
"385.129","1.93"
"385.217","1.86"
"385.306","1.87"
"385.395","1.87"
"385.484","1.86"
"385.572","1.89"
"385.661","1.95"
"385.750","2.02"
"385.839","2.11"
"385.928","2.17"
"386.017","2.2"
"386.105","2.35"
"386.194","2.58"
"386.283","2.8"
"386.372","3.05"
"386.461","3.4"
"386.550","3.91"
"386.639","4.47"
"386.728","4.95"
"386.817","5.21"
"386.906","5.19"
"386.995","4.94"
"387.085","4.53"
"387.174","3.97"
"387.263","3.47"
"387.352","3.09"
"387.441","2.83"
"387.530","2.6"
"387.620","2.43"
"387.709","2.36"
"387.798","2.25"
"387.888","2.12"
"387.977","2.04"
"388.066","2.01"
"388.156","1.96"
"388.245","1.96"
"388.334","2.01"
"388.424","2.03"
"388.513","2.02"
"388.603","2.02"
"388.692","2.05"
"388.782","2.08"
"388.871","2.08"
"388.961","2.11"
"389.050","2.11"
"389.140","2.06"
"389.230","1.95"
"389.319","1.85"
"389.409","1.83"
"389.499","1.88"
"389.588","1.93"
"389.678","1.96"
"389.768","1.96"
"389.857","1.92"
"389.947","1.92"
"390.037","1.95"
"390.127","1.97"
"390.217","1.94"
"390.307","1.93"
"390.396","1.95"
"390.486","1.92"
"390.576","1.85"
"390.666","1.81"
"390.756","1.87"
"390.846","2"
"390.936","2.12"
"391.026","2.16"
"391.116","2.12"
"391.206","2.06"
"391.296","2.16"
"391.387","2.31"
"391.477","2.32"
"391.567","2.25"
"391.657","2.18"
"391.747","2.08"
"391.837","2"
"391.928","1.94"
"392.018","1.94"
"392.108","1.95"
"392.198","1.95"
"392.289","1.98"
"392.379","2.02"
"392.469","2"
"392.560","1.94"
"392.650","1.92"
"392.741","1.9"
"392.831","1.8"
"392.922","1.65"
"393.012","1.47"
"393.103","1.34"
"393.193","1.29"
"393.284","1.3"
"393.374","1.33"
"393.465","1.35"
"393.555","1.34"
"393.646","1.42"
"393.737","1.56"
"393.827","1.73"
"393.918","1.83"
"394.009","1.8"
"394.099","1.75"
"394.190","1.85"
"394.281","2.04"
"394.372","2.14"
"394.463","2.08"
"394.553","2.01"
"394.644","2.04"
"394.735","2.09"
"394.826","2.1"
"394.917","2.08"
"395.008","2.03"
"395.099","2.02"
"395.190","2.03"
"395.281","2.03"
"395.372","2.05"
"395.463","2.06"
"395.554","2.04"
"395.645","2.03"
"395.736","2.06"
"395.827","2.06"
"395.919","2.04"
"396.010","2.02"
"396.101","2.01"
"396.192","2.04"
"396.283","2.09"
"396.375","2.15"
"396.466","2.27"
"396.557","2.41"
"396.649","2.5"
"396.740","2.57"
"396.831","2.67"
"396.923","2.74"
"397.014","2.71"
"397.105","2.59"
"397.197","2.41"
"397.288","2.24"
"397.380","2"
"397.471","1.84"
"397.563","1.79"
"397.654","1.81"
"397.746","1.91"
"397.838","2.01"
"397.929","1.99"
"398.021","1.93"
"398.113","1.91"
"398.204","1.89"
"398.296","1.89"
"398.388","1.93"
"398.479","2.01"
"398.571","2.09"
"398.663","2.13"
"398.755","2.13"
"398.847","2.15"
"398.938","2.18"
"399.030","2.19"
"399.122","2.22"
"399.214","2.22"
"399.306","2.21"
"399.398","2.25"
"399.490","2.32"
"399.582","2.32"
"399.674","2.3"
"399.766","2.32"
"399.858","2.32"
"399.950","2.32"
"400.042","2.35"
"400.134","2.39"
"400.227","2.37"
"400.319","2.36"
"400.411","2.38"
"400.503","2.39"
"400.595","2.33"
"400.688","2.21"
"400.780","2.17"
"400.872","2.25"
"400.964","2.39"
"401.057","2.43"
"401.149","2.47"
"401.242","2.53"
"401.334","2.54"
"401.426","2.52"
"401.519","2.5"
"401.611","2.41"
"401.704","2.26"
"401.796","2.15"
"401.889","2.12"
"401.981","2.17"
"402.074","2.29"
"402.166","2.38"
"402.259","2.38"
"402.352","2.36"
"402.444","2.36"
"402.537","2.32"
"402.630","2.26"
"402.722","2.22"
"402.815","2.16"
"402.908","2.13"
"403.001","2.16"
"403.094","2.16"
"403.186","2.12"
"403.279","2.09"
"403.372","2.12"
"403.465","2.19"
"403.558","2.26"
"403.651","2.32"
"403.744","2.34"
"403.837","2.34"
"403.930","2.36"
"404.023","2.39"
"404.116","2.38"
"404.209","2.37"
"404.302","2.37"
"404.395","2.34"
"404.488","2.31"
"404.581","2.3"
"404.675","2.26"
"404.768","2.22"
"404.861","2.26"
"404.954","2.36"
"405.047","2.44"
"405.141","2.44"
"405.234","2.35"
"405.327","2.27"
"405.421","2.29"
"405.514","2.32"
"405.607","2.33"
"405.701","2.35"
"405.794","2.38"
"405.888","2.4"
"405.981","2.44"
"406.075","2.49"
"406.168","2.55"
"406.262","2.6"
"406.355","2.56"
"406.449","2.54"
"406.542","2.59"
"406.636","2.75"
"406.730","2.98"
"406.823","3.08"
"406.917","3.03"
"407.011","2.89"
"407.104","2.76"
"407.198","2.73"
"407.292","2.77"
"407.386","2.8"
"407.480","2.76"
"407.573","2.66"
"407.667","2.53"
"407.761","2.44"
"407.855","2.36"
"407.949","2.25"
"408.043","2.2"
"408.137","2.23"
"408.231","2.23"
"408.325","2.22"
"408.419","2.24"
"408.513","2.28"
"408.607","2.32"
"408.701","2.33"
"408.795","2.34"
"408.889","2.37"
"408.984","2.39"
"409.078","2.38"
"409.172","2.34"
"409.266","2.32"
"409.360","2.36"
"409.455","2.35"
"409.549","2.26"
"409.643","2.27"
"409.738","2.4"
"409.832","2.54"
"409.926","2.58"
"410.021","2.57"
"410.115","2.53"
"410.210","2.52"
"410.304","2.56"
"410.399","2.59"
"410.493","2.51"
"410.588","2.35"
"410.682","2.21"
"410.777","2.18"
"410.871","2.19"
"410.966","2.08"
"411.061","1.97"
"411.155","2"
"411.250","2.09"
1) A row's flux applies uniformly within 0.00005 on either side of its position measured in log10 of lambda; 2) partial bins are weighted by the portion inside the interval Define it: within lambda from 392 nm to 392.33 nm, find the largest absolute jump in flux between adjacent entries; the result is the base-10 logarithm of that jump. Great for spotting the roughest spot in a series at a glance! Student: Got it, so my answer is -1.5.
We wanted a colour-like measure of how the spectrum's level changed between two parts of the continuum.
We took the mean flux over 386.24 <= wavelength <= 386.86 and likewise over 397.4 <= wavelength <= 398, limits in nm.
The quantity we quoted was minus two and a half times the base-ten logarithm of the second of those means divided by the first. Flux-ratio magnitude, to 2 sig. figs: 0.80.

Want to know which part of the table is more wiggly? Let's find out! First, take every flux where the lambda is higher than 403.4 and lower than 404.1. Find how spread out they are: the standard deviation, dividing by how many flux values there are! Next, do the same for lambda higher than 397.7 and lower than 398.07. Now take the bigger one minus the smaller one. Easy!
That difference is 0.022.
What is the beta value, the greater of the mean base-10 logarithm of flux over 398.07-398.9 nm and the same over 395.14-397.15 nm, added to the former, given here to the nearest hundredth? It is 0.65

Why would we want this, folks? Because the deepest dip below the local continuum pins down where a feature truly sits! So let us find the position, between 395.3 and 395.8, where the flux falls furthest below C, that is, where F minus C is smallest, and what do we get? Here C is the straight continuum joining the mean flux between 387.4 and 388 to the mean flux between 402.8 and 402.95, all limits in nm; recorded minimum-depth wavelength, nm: 395.645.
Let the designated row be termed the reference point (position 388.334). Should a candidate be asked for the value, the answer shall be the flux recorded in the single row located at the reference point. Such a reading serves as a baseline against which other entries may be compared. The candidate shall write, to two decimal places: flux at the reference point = 2.01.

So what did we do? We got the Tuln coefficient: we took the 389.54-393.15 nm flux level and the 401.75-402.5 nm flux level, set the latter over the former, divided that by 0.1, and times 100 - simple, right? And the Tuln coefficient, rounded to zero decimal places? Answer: 1161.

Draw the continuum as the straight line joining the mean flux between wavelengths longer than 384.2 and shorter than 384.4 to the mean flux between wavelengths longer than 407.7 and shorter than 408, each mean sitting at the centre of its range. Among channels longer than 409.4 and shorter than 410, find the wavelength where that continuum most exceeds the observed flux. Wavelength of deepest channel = 409.549 nm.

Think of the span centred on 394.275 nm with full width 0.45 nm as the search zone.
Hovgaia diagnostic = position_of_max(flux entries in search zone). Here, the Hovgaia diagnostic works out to 394.372 nm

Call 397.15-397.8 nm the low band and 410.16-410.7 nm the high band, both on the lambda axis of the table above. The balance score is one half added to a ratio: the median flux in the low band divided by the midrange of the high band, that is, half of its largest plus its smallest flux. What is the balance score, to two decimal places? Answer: 1.30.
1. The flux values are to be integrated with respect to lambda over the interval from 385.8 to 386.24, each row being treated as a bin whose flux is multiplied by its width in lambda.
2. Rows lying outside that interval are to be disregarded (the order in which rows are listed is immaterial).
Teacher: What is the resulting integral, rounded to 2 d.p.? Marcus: 1.01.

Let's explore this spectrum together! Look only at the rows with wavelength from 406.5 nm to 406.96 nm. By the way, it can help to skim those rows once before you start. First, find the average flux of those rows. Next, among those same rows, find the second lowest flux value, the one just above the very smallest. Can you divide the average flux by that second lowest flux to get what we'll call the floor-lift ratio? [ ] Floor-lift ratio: 1.05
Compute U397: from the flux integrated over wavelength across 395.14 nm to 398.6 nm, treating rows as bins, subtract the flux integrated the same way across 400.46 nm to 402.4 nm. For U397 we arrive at 2.8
